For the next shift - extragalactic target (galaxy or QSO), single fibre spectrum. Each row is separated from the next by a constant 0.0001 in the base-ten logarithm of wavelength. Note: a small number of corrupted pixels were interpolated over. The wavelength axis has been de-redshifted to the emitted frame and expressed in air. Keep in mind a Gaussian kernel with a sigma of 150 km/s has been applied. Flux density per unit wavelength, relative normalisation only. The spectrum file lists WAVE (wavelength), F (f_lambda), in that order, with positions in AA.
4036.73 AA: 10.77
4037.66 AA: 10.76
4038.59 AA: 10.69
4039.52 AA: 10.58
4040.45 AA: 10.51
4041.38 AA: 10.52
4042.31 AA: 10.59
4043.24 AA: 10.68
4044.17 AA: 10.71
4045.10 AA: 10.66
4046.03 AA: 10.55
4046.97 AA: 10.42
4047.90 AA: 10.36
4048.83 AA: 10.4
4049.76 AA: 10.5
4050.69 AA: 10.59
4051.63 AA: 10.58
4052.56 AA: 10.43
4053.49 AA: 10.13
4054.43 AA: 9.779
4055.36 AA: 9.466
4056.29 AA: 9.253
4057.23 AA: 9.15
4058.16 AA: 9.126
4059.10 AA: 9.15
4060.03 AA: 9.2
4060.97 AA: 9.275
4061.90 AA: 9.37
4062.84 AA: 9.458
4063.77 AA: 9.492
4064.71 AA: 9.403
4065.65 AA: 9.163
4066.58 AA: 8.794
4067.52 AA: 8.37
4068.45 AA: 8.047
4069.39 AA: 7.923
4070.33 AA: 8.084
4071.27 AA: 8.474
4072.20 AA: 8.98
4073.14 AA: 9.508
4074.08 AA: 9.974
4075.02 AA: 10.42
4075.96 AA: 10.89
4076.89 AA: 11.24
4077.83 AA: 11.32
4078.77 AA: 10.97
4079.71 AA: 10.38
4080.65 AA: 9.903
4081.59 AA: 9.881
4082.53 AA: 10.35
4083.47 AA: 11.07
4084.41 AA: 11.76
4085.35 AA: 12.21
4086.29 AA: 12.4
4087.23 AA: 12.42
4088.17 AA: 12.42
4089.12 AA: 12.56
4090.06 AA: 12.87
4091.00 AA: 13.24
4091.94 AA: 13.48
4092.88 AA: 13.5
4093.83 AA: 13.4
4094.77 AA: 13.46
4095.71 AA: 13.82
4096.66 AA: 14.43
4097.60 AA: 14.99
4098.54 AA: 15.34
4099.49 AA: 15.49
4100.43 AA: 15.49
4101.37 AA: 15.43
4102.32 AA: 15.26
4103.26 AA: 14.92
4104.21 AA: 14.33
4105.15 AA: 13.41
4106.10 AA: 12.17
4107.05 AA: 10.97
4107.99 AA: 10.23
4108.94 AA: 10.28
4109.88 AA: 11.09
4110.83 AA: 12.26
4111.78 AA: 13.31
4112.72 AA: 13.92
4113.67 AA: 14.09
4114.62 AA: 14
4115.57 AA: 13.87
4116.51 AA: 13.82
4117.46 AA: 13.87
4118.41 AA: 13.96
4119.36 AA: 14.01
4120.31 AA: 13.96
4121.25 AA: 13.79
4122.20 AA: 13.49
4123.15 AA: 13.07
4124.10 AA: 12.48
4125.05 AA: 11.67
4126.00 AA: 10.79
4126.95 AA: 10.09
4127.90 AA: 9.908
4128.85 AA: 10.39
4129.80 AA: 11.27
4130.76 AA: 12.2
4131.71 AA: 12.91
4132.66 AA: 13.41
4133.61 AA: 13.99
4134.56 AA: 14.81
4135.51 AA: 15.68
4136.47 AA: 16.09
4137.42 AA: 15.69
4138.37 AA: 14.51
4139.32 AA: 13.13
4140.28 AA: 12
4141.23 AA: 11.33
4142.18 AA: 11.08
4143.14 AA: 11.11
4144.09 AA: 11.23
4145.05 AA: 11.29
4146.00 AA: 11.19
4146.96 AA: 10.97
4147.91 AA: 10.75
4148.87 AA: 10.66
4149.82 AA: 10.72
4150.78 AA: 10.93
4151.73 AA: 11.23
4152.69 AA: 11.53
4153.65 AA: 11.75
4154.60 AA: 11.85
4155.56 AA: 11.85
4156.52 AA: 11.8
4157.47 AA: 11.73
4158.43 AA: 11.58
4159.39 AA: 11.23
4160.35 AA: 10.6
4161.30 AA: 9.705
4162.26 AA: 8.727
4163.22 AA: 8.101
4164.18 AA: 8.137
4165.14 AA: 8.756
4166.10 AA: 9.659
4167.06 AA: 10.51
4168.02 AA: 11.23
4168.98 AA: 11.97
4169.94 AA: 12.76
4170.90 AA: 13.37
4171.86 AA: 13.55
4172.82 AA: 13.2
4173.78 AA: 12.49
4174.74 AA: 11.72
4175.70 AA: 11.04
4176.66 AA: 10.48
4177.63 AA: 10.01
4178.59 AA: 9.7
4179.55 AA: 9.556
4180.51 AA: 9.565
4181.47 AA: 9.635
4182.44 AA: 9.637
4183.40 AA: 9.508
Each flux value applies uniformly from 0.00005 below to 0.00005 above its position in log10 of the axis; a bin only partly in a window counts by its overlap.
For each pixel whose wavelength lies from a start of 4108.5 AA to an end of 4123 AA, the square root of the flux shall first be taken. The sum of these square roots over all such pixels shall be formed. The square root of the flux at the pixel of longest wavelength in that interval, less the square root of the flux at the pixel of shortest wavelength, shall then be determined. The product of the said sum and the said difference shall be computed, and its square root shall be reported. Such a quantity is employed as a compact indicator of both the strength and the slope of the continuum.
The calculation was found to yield 5.1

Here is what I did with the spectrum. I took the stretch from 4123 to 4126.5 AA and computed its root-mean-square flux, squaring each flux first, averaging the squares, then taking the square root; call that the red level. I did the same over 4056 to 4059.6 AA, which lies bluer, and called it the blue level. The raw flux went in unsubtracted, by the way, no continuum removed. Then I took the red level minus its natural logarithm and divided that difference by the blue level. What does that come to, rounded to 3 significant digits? 1.04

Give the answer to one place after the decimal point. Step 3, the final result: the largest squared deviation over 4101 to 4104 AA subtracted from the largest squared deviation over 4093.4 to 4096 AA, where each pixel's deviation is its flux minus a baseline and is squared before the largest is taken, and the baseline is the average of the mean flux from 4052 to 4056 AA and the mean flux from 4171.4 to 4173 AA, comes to -9.5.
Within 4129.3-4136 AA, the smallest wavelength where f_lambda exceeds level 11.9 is 4130.76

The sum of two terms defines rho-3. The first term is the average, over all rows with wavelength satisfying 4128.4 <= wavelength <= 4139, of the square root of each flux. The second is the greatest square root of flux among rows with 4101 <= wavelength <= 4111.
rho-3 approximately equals 7.6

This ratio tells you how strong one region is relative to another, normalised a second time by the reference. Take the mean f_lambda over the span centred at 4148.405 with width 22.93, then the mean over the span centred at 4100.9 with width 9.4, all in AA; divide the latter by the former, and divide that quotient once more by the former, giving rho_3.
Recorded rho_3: 0.109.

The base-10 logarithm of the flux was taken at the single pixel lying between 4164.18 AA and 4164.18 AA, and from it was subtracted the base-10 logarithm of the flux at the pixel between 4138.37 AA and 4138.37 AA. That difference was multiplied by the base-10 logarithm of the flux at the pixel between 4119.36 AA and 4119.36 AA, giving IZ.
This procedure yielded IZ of -0.29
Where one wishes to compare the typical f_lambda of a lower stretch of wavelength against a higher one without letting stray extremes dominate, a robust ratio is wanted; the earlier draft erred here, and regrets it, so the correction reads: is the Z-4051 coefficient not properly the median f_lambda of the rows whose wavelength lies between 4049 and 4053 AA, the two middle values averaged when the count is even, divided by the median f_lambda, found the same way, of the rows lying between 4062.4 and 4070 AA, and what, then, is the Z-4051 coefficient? 1.2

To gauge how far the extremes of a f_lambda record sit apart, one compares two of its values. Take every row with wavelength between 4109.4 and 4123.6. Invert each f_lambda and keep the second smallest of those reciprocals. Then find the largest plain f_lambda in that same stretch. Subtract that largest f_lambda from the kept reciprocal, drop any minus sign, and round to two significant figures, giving 14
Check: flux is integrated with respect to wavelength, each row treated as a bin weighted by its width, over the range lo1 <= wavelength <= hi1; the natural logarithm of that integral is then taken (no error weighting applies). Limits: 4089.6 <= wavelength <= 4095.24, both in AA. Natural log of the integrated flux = 4.3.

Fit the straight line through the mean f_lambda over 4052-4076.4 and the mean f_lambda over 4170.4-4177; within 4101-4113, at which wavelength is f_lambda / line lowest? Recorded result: 4107.99 AA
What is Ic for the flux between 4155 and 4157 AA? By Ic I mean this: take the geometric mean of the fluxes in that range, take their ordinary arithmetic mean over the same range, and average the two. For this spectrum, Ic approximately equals 11.8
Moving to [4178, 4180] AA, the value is 9.6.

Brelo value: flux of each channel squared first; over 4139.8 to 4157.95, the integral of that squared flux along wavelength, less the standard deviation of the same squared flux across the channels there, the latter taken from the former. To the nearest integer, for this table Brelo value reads 2318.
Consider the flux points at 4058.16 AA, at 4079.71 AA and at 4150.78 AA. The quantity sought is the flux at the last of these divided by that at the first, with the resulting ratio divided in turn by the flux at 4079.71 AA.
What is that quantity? 0.12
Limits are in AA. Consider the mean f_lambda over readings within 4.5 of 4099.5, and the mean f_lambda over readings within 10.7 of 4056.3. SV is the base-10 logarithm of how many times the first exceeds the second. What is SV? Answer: 0.19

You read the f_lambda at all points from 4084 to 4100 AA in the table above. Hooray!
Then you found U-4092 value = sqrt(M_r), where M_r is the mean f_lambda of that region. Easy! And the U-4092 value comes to 3.66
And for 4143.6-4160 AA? 3.36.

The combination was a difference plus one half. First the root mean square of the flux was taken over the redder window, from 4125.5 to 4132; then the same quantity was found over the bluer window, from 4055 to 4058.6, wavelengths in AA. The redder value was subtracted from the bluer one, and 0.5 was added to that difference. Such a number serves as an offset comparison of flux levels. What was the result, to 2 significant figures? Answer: -1.4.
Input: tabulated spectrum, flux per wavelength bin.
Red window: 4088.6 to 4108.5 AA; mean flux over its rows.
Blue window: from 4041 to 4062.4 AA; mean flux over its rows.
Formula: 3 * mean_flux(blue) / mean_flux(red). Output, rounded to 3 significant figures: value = 2.19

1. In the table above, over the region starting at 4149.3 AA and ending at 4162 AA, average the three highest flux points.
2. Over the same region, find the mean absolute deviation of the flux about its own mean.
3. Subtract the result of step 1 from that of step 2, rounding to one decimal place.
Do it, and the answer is -11.3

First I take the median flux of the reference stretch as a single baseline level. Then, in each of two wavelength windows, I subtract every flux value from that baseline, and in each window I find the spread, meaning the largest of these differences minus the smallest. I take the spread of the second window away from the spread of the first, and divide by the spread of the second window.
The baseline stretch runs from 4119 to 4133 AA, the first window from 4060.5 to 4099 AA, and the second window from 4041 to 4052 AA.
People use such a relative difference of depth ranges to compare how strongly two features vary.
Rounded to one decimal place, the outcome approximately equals 20.2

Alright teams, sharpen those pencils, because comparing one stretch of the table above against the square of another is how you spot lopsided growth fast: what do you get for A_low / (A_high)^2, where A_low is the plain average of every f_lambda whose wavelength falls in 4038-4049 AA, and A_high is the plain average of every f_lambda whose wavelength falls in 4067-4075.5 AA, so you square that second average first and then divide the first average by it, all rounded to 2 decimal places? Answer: 0.13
